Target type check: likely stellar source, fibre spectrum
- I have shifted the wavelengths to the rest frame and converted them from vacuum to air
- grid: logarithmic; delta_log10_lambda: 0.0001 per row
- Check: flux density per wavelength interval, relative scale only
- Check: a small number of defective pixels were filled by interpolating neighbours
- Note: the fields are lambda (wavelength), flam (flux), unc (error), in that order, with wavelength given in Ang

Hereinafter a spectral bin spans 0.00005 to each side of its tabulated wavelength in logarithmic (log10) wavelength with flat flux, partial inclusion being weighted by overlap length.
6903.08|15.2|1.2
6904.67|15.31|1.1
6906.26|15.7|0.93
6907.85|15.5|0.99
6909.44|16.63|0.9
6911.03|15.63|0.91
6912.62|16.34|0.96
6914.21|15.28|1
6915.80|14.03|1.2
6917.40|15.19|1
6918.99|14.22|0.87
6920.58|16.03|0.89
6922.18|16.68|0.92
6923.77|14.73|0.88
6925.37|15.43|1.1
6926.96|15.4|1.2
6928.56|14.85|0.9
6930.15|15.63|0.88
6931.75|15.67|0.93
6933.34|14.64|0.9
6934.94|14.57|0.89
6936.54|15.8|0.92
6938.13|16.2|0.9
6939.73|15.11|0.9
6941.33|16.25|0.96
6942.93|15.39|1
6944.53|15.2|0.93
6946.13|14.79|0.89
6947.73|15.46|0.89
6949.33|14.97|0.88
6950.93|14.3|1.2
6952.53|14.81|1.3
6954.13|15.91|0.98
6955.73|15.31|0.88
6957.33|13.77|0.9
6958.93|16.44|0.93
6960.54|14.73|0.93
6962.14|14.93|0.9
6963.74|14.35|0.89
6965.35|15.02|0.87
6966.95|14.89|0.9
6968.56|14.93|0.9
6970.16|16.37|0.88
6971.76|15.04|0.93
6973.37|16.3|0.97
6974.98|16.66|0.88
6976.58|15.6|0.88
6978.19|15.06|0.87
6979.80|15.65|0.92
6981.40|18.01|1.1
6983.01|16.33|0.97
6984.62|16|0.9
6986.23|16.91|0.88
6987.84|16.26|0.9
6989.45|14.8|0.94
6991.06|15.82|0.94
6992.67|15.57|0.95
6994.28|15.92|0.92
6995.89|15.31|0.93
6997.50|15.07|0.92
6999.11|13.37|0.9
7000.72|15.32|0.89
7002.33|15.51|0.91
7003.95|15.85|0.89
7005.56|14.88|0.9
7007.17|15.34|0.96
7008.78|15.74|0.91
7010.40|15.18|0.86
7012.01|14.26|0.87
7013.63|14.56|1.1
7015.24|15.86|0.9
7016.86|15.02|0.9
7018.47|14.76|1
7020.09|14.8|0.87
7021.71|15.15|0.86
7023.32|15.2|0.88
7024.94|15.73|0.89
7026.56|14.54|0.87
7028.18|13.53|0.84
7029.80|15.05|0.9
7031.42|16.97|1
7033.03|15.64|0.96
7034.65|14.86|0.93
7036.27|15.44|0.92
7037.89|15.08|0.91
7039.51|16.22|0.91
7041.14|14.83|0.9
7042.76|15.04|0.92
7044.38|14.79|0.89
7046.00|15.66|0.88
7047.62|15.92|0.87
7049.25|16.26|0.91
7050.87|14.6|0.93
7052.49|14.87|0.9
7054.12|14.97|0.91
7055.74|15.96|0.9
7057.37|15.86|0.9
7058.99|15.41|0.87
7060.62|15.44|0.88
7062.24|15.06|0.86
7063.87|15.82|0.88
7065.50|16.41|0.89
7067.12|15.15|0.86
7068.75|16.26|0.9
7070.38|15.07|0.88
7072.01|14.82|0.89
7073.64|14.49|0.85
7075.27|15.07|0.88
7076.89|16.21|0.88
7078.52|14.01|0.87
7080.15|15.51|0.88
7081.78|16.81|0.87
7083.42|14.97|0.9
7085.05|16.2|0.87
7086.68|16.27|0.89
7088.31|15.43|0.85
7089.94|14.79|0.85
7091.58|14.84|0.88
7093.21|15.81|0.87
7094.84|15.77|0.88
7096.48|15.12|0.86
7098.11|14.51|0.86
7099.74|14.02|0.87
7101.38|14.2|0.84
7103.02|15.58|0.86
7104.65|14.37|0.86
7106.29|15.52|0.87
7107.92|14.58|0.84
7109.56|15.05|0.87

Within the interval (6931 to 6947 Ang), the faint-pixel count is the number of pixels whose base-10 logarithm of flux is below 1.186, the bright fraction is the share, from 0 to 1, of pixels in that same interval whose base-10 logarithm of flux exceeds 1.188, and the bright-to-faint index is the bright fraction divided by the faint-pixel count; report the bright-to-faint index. 0.080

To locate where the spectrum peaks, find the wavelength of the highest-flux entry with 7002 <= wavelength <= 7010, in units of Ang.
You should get 7003.95 Ang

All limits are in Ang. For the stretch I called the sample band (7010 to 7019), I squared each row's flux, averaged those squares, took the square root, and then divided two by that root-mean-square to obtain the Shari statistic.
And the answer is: 0.134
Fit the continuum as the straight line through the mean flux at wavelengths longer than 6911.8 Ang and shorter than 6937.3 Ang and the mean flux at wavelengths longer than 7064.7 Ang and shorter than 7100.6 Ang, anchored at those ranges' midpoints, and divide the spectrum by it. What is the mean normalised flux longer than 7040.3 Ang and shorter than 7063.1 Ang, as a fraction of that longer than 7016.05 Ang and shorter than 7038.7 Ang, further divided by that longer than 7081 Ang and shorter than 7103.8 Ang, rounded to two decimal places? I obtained 1.02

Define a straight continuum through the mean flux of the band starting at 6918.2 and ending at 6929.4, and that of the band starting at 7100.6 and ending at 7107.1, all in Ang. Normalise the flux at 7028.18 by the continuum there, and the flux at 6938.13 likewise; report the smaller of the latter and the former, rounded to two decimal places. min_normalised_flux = 0.90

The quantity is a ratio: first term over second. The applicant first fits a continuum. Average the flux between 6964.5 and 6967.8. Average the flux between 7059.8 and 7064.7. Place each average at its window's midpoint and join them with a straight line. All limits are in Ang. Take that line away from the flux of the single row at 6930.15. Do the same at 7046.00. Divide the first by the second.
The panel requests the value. 2.8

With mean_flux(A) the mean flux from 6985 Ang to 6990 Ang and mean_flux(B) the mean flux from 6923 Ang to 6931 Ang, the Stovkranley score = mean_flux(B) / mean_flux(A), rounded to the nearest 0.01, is 0.95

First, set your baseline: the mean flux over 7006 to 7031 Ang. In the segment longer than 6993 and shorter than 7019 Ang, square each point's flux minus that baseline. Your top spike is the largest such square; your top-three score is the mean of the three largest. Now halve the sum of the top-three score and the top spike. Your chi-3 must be 2.0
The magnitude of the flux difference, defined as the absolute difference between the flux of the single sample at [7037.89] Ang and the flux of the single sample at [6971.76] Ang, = 0.0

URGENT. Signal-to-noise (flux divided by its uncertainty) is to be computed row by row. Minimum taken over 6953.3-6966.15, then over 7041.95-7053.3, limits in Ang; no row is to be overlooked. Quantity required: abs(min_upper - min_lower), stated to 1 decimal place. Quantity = 0.4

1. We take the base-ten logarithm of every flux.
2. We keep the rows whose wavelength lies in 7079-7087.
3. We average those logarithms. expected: 1.20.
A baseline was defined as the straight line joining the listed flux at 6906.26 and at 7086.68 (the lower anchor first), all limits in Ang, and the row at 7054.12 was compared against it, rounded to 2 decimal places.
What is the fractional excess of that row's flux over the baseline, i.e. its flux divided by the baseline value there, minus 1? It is -0.07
